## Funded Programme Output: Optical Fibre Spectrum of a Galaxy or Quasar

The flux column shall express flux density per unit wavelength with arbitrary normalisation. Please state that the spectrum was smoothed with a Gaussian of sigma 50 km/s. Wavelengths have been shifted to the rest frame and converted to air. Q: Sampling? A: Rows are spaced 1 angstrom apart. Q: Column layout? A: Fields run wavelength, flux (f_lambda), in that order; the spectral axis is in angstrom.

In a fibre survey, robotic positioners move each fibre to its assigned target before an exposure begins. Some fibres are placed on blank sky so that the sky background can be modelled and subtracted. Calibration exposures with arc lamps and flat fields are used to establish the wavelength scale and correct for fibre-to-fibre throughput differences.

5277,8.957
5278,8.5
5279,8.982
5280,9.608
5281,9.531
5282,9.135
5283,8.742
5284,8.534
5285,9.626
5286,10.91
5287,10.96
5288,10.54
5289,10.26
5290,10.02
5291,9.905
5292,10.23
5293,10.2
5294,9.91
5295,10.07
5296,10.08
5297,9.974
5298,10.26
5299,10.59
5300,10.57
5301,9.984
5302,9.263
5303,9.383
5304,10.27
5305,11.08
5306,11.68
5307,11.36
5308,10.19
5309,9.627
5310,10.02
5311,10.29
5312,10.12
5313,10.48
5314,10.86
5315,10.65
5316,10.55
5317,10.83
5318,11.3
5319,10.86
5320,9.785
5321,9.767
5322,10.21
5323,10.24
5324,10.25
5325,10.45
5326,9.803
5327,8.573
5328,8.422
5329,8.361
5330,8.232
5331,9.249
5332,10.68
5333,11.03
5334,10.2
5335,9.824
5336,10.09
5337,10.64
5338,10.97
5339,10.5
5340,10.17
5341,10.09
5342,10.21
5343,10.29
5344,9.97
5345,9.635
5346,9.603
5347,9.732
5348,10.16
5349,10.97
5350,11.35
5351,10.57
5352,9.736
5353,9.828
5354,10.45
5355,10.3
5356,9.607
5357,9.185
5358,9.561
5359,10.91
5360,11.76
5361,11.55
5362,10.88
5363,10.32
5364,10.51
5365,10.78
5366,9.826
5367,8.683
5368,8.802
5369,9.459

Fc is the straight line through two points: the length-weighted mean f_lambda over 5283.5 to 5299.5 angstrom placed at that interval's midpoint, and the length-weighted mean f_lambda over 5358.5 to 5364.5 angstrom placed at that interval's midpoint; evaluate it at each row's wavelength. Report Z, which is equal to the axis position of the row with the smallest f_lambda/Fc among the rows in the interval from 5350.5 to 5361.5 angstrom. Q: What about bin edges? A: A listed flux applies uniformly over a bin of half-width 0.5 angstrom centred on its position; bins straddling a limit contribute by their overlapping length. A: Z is 5357 angstrom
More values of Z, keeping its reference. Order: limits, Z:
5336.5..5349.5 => 5346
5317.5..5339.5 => 5330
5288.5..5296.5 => 5294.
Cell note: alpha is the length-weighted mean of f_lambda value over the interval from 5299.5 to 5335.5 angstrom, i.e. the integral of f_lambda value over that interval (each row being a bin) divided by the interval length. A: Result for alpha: 10.1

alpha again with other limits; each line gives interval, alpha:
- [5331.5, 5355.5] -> 10.3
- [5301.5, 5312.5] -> 10.3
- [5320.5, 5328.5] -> 9.7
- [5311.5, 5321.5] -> 10.5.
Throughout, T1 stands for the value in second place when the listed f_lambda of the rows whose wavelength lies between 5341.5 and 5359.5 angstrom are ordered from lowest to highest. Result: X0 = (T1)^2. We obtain 91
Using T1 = 9.561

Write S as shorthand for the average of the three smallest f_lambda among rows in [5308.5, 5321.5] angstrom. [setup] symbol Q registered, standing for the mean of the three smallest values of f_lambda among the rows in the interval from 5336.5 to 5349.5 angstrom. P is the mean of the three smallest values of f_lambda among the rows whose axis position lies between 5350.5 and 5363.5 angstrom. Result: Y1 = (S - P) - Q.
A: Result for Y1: -9.4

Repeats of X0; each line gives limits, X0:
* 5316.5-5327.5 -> 95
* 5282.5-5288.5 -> 76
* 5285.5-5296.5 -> 98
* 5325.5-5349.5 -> 70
